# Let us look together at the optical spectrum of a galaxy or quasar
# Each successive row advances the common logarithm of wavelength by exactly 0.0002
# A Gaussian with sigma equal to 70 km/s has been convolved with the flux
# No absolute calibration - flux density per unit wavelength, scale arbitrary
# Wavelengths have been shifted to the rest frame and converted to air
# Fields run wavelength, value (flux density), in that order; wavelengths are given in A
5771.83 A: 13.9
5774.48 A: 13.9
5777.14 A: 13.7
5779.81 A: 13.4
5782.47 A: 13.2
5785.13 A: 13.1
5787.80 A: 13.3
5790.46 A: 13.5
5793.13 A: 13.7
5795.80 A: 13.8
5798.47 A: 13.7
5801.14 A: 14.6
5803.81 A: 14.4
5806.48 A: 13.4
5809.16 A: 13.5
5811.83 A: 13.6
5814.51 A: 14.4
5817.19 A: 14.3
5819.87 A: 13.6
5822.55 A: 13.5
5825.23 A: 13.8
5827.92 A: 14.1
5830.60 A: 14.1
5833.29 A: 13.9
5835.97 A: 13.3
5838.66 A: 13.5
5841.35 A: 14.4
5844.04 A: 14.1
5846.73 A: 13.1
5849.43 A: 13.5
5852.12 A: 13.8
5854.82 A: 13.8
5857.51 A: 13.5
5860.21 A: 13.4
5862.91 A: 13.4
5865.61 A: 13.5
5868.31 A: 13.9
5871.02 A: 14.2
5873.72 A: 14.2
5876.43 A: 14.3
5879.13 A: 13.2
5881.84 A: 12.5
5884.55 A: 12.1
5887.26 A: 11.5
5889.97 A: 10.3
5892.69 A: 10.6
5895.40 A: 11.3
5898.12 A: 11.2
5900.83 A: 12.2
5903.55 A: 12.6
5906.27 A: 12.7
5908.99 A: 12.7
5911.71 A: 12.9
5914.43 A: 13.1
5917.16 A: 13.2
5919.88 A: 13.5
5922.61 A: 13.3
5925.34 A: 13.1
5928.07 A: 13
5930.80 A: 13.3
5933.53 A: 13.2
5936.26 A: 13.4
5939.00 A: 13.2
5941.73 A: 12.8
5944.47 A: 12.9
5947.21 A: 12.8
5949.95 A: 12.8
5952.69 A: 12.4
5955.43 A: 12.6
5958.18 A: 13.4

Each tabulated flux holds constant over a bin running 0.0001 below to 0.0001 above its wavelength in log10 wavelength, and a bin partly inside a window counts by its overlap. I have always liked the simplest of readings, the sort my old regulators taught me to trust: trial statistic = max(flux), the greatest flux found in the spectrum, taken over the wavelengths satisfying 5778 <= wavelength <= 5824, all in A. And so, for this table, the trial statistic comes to 14.6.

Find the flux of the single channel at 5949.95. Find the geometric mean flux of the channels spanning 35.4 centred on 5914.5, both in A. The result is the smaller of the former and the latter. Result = 12.8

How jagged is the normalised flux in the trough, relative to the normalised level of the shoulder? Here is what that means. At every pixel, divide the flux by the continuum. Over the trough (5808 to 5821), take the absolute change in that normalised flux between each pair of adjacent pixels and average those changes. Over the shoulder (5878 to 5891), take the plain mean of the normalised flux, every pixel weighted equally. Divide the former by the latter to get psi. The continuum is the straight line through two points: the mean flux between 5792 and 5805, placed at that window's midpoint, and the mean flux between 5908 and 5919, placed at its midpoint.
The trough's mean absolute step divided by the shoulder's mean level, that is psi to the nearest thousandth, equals 0.034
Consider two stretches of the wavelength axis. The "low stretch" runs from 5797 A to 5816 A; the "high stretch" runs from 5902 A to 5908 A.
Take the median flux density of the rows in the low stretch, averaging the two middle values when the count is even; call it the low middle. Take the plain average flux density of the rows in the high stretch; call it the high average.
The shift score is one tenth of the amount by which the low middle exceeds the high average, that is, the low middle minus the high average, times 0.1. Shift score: 0.11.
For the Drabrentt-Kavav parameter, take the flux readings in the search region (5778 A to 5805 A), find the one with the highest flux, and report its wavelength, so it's 5801.14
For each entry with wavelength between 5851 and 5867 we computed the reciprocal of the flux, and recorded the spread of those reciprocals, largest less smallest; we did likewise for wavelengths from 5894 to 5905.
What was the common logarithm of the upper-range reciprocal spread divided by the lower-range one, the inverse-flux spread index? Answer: 0.7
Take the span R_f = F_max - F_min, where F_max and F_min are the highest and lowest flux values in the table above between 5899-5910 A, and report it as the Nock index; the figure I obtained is 0.50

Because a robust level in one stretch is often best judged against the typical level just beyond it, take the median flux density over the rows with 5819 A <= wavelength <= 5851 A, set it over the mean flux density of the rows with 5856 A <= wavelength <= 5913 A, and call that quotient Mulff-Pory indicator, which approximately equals 1.08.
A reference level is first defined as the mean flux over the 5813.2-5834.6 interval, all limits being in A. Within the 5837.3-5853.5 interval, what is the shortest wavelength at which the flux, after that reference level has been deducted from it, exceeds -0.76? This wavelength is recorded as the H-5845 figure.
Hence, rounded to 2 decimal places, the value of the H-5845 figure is 5838.66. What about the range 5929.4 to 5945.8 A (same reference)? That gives 5930.80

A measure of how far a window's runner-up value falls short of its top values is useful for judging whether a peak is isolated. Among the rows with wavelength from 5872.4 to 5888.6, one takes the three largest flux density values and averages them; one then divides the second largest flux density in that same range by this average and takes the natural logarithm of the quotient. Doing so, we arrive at 0.021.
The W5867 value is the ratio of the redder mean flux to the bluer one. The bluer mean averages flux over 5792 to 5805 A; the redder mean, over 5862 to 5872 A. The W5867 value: 0.979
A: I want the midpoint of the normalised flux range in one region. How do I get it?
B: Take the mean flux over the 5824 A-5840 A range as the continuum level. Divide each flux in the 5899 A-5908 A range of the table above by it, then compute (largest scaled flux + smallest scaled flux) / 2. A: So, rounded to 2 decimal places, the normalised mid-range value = 0.90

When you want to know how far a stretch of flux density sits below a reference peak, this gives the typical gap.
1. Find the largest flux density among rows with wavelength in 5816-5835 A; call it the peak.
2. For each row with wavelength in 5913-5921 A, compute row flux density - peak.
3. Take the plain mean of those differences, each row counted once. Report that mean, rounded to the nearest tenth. -1.0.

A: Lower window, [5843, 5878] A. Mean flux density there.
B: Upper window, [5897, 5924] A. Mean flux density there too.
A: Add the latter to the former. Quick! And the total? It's 26.5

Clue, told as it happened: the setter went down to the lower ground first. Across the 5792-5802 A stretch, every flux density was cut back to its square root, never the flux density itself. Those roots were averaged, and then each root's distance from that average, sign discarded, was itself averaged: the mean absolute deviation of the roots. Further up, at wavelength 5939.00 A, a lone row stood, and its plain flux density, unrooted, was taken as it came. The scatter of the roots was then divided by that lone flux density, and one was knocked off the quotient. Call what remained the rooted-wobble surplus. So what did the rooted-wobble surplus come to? -0.997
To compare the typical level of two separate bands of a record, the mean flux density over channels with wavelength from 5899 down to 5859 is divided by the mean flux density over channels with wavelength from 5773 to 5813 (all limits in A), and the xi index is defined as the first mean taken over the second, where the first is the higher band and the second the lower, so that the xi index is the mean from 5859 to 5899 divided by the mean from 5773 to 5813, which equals 0.93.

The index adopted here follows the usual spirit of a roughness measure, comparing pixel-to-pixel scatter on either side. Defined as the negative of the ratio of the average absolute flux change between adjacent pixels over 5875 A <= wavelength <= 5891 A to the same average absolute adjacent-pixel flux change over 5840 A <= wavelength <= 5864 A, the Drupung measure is -2.7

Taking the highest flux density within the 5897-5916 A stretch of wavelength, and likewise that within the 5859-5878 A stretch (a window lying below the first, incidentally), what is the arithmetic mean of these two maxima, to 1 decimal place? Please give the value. 13.7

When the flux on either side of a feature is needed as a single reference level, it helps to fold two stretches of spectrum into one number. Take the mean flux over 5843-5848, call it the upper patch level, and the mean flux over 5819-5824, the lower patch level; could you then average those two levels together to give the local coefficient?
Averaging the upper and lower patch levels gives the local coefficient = 13.6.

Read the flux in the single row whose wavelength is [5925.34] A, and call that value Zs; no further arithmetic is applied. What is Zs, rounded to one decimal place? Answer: 13.1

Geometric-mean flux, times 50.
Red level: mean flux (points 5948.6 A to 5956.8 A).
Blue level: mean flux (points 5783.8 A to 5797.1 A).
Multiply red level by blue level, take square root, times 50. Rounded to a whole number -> 652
